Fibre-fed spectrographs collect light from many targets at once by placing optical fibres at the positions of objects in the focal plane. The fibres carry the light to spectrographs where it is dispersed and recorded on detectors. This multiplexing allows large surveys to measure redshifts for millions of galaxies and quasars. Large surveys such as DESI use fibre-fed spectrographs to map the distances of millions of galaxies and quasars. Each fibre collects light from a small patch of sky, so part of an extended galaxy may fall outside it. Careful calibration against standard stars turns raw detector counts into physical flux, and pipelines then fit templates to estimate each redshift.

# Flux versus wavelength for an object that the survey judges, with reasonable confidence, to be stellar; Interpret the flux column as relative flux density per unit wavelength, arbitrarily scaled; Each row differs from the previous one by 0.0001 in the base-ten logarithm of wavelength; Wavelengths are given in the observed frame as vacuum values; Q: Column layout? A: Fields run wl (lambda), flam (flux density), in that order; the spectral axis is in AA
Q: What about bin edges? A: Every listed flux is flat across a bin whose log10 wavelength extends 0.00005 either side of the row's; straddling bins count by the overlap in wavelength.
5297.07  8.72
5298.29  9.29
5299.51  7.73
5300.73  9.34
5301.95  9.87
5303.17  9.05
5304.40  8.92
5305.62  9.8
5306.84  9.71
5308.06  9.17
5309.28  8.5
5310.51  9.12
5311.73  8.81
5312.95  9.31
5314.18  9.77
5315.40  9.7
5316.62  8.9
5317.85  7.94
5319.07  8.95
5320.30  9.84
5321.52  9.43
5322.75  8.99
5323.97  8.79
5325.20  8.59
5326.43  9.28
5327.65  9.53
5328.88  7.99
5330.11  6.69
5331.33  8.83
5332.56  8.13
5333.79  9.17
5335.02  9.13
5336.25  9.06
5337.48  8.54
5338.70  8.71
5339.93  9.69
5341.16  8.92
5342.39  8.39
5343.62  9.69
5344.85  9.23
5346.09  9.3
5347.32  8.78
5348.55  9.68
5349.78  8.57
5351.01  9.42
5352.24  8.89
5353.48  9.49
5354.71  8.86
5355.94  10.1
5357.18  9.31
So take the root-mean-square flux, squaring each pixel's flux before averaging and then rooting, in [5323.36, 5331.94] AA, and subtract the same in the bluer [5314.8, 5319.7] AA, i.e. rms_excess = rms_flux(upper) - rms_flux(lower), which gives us -0.3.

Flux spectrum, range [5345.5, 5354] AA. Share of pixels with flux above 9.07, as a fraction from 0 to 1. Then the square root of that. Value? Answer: 0.76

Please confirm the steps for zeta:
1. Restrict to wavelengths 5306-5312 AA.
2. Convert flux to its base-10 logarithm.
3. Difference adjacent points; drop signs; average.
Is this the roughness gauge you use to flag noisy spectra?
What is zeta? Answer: 0.026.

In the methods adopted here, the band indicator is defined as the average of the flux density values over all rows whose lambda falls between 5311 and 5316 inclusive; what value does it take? 9.40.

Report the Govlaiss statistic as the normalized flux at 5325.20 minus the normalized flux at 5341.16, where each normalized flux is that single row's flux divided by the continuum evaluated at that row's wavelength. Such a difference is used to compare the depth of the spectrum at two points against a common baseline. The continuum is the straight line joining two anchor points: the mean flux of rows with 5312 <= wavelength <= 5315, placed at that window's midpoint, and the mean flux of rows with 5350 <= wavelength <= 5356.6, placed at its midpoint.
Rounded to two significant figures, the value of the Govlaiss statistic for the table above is -0.042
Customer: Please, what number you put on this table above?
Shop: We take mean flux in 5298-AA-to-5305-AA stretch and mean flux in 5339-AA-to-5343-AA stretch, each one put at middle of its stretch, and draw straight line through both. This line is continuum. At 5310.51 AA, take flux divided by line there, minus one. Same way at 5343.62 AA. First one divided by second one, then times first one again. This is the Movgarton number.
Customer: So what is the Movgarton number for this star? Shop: 0.00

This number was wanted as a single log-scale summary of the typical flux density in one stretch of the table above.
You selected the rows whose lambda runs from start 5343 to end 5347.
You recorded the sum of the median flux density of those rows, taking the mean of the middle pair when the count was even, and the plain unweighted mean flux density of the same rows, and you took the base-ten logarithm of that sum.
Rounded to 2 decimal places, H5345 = 1.27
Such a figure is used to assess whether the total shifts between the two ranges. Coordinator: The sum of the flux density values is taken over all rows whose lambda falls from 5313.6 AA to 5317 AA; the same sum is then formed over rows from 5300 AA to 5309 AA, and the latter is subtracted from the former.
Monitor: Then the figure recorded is -37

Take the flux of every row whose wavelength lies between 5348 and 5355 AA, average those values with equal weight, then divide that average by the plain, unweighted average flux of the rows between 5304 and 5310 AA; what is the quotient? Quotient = 0.99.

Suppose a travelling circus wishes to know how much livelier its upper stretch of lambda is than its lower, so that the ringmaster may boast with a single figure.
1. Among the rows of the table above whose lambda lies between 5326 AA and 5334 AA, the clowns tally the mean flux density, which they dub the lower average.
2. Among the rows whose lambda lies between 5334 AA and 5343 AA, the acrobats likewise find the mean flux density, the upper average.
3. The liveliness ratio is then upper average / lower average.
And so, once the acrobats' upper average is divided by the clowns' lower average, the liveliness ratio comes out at 1.05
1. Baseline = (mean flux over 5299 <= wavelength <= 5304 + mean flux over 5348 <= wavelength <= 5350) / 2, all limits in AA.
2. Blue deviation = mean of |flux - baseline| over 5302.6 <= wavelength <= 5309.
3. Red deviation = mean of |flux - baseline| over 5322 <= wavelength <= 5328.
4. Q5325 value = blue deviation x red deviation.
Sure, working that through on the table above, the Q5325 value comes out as 0.10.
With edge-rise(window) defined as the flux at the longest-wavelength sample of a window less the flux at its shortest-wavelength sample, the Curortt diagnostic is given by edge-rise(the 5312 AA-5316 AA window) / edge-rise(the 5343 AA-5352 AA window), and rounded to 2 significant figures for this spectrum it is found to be -1.4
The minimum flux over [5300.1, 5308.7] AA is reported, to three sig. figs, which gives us 8.92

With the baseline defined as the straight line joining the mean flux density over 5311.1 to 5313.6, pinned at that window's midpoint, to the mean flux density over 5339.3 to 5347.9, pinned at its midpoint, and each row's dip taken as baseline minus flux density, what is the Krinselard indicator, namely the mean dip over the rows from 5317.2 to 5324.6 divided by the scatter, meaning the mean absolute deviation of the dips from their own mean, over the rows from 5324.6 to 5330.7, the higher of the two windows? 0.11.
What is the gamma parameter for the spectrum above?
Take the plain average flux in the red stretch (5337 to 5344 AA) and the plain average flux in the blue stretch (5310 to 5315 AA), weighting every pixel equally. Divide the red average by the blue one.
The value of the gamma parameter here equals 0.97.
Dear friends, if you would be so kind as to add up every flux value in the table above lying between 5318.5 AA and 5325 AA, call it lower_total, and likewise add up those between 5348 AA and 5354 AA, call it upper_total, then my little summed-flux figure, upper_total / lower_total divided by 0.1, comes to 10.0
